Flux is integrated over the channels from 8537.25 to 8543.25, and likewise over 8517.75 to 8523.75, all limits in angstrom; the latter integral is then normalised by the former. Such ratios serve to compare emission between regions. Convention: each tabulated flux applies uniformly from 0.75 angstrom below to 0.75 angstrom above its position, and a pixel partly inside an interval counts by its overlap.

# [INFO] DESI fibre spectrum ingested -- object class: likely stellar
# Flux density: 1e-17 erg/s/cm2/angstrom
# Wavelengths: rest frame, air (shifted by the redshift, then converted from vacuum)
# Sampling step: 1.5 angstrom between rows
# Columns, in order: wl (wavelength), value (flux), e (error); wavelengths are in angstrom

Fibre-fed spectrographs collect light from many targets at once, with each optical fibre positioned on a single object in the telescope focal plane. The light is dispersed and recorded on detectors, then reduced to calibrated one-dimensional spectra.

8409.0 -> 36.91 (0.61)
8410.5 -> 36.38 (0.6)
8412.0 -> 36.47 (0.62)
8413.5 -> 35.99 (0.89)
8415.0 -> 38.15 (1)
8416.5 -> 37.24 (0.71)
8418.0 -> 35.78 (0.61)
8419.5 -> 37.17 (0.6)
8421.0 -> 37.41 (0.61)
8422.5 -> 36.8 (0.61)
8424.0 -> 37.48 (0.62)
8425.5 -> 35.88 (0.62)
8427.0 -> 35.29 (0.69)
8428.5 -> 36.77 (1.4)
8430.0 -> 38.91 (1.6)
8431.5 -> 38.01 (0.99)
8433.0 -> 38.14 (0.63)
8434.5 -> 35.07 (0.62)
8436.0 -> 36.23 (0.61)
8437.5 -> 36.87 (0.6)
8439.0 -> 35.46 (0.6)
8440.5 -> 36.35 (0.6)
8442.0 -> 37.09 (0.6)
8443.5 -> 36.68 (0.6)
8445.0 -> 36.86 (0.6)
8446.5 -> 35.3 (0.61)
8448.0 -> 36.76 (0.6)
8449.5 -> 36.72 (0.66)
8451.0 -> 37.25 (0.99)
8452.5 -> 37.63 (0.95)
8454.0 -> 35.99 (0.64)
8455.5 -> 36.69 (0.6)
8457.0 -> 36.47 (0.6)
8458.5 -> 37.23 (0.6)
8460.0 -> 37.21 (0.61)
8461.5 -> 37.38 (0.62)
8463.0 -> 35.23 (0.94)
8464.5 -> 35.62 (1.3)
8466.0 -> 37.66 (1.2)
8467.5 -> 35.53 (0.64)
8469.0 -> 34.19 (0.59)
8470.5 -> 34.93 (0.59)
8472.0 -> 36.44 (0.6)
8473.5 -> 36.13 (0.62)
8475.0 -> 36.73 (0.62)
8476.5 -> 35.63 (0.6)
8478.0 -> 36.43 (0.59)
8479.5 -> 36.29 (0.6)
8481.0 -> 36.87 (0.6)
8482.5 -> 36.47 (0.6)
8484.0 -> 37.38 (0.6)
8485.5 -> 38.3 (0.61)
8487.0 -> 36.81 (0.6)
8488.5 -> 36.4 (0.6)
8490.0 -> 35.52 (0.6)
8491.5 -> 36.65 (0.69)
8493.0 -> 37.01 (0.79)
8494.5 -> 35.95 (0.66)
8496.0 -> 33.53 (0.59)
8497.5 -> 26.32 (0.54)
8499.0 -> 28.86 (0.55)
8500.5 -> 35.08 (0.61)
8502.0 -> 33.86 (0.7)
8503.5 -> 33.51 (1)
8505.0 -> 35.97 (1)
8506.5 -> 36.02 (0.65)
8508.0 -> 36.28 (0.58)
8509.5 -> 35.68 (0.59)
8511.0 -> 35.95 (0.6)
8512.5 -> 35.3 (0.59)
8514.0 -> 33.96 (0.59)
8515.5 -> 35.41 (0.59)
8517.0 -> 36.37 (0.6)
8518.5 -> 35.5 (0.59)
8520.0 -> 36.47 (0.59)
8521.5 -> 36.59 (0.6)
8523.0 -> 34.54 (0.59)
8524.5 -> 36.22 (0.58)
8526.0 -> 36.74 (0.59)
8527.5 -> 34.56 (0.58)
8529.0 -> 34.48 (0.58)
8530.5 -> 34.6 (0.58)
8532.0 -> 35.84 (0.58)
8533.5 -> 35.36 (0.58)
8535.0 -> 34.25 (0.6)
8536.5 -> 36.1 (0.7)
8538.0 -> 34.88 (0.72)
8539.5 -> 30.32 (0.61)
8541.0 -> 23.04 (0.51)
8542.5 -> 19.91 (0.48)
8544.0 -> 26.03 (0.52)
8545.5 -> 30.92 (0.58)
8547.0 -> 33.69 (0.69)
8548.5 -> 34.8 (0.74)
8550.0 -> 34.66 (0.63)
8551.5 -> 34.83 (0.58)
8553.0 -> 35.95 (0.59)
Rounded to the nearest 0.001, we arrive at 1.323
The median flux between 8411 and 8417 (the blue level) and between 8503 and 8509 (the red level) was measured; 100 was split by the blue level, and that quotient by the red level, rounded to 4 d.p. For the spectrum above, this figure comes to 0.0754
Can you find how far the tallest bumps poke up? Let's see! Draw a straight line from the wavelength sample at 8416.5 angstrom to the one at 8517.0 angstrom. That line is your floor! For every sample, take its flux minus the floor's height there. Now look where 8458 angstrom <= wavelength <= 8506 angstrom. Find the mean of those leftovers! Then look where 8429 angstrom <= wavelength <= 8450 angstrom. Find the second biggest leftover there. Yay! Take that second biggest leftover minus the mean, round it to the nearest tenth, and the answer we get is 2.2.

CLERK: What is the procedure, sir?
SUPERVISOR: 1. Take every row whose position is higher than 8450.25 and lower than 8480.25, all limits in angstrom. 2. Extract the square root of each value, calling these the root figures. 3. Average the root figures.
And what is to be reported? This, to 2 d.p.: 6.03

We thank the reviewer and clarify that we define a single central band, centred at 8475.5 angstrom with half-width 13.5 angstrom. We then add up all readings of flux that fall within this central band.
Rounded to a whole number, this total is 653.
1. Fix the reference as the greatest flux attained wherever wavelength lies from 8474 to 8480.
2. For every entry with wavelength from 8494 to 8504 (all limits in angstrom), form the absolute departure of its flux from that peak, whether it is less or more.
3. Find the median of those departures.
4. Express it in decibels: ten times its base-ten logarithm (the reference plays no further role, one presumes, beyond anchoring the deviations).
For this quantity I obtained 5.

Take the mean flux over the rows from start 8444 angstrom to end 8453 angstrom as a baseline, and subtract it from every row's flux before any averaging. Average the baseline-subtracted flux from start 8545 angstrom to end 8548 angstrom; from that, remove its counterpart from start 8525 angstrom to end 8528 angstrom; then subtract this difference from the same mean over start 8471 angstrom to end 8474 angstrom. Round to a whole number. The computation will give 3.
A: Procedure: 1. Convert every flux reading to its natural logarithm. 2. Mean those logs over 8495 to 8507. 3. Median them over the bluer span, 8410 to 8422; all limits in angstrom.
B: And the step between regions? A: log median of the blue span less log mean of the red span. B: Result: 0.12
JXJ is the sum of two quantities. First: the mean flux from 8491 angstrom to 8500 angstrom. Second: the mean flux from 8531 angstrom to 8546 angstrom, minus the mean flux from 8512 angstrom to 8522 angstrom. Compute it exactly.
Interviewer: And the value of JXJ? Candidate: 28.1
